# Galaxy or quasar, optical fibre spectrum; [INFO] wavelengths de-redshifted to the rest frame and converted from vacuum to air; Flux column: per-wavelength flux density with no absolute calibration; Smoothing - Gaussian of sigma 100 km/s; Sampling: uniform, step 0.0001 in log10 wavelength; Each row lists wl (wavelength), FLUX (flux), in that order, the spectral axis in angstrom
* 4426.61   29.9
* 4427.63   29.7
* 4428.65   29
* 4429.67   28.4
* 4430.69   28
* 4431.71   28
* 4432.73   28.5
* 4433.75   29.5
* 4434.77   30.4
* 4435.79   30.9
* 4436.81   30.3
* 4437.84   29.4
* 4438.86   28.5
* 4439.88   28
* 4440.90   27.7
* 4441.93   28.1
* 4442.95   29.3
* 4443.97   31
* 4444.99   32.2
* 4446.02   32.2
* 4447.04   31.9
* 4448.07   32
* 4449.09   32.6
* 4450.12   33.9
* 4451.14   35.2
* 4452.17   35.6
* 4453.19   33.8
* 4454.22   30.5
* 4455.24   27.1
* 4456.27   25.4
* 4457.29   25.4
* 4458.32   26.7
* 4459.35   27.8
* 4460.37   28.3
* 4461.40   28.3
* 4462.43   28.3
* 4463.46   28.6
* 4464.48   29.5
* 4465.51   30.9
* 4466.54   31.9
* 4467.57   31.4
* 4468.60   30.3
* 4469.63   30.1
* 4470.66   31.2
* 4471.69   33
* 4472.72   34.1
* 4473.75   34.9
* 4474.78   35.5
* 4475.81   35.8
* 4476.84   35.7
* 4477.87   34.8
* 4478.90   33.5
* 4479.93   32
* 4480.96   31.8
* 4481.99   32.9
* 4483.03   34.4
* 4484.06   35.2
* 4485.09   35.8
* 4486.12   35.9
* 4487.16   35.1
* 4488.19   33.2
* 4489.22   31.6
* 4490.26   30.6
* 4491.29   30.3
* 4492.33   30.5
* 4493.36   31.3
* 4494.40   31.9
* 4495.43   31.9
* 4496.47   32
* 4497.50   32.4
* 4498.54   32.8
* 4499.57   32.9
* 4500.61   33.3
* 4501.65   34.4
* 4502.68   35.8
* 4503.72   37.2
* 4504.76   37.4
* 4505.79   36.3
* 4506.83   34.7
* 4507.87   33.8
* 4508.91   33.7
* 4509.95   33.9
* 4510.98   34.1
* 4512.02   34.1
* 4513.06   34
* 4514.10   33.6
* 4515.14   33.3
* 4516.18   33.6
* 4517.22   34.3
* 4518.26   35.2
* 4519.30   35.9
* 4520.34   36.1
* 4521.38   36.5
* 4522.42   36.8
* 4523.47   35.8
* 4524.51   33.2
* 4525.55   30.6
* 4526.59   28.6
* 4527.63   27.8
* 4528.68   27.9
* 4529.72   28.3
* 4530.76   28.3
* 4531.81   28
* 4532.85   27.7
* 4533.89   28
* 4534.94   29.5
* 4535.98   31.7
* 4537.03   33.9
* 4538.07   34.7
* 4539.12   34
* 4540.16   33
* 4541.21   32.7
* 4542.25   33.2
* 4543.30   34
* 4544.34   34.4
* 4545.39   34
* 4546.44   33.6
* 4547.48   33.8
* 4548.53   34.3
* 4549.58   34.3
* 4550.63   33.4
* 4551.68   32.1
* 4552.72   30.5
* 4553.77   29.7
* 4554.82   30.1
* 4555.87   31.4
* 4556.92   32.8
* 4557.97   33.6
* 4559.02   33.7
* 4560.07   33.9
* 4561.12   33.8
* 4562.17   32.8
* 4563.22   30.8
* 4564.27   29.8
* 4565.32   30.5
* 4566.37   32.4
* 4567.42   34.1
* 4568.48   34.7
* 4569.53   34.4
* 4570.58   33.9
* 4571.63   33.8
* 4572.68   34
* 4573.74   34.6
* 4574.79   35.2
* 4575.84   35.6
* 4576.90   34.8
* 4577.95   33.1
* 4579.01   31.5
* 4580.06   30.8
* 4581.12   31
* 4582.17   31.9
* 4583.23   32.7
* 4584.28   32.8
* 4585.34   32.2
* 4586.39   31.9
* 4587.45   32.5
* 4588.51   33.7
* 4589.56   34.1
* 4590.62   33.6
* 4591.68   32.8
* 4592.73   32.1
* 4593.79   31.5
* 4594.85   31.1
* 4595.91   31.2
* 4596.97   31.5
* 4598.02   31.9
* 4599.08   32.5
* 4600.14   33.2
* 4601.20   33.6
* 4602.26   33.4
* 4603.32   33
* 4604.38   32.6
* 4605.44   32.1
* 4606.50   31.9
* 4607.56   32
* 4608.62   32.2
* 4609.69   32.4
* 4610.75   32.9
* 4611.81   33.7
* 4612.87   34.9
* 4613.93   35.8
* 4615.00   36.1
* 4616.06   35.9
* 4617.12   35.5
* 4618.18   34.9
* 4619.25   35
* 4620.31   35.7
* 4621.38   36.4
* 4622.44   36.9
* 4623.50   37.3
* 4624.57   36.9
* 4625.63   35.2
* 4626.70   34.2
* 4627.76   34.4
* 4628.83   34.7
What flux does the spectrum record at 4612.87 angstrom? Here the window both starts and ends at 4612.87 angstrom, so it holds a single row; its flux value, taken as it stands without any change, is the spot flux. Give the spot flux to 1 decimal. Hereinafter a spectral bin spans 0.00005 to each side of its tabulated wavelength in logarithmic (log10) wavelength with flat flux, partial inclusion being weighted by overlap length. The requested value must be 34.9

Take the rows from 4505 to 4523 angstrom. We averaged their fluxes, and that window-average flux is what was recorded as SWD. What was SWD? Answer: 34.7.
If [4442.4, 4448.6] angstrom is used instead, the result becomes 31.4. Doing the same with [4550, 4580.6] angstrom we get 32.8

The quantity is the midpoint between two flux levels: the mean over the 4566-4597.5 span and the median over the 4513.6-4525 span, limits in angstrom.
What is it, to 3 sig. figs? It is 34.1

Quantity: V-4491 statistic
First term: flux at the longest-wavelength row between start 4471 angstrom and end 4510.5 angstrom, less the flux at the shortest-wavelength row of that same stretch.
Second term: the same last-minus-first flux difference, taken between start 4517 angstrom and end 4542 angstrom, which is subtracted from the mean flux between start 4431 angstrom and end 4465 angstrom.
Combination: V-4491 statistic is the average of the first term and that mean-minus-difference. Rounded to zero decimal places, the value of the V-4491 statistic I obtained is 16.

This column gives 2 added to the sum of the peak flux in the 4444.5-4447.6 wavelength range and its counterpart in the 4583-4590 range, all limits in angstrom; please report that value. 68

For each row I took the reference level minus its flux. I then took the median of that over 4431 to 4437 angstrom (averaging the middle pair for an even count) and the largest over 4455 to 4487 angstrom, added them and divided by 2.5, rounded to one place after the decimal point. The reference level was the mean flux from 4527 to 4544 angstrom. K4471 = 2.5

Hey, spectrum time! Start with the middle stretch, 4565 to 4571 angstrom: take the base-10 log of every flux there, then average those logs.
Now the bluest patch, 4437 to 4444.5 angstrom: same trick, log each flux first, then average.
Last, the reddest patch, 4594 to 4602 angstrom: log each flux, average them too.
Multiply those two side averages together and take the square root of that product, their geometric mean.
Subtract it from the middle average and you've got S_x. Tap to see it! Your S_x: 0.039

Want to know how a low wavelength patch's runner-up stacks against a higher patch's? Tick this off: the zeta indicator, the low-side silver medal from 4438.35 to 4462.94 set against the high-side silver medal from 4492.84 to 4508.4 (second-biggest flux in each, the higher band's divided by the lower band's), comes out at 1.06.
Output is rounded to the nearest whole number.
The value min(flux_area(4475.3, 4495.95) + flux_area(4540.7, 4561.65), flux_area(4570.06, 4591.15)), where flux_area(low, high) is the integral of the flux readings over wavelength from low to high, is 700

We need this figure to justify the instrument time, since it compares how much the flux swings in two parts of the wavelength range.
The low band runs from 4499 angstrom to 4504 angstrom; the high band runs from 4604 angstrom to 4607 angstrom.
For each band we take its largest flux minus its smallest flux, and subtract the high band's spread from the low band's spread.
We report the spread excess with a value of 4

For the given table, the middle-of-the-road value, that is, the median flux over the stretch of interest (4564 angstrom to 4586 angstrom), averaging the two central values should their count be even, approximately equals 33.1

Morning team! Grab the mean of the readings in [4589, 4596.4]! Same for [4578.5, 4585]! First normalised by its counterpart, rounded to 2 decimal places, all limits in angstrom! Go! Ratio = 1.02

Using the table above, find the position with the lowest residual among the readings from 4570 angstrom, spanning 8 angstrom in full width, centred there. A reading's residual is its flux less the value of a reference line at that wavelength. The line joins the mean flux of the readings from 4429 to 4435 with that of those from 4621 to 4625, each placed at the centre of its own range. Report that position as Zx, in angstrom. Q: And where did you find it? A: 4566.37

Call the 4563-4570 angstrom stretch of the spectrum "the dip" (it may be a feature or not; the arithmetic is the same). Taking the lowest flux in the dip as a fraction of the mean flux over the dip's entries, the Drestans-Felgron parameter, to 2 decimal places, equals 0.92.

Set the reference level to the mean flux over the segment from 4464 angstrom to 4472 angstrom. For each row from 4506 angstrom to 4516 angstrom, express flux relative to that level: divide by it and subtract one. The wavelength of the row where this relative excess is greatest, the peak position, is 4506.83 angstrom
